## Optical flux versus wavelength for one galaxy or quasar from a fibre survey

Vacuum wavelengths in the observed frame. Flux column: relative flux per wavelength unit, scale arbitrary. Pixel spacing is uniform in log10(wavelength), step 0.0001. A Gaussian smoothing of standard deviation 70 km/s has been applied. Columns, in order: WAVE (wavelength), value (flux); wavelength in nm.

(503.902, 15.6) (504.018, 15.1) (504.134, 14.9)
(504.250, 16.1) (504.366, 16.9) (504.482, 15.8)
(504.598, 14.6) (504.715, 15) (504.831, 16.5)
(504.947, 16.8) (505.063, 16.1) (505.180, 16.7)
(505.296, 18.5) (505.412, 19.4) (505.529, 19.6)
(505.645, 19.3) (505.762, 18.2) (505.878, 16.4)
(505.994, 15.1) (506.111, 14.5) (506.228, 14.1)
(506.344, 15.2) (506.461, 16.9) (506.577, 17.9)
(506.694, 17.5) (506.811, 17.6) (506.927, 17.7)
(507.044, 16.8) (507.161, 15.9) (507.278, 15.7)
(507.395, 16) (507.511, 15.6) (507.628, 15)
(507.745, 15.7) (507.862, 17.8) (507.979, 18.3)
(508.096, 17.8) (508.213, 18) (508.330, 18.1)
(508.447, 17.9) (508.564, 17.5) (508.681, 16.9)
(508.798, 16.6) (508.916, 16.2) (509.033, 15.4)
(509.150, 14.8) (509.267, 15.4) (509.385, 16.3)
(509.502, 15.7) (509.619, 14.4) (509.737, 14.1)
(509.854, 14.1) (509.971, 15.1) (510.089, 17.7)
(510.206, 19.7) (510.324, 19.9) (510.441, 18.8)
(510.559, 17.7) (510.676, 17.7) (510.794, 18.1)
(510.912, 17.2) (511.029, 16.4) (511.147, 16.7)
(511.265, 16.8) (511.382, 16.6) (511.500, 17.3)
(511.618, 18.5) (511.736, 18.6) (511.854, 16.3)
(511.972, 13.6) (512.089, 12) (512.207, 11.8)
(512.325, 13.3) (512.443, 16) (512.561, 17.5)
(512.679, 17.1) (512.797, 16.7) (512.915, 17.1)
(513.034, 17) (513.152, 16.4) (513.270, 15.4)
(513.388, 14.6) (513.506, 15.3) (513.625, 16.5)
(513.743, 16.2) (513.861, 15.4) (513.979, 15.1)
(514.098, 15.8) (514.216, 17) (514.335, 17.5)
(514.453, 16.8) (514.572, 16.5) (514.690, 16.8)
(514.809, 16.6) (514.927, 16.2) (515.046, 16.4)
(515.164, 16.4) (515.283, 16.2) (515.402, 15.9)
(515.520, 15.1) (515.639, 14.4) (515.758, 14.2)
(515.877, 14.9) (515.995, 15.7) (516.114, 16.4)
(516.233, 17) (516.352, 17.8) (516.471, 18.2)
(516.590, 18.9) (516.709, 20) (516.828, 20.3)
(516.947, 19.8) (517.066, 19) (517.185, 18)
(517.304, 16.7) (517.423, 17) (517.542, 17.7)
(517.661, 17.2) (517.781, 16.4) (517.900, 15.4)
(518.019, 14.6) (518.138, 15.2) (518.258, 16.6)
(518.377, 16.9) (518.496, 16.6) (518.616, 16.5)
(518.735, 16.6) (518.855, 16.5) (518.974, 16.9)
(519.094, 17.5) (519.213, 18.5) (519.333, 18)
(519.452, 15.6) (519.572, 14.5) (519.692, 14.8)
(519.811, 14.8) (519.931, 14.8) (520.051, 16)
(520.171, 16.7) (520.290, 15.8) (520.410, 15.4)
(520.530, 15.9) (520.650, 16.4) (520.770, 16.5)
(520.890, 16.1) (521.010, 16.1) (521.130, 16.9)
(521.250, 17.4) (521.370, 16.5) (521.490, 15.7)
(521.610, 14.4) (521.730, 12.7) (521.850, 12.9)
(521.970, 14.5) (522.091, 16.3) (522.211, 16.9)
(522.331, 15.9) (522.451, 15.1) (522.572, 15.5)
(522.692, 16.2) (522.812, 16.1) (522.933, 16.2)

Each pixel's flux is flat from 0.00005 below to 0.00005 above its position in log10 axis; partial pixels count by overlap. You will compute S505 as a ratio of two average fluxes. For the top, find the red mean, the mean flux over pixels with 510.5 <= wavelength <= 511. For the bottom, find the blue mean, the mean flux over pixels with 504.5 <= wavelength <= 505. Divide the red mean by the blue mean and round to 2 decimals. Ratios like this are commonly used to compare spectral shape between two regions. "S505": 1.12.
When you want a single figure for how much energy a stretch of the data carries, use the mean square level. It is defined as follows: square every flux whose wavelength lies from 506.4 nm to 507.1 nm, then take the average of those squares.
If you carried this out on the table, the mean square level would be 303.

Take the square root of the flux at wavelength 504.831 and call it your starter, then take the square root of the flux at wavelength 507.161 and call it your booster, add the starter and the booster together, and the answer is 8.05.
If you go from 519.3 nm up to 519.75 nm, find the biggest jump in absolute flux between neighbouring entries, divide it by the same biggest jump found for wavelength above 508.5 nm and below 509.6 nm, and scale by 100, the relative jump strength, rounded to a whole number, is 267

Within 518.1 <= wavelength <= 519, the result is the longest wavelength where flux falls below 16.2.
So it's 518.138 nm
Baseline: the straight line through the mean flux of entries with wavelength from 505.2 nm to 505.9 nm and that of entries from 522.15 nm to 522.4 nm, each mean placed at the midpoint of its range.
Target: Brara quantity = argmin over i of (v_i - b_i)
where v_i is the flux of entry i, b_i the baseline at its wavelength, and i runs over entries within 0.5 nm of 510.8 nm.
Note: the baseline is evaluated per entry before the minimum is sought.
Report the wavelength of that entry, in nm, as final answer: 511.029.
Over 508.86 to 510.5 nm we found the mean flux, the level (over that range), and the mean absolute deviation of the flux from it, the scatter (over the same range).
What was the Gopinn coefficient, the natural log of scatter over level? -2.3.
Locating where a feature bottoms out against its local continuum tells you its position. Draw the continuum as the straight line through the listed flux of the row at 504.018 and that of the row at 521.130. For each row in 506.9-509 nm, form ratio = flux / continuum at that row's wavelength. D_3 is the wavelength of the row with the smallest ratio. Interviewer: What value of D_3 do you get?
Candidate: 507.628 nm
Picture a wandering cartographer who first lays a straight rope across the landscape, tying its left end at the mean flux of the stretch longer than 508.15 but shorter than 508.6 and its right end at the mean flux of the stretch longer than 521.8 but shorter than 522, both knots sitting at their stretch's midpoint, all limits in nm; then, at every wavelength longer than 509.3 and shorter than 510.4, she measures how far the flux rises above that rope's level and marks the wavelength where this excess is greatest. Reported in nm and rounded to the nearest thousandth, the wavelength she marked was 510.324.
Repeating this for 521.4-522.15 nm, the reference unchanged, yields 522.091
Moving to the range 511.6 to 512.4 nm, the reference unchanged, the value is 511.736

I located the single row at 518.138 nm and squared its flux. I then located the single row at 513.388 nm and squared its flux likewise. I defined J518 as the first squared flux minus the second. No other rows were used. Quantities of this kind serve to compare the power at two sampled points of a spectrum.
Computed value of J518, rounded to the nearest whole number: 18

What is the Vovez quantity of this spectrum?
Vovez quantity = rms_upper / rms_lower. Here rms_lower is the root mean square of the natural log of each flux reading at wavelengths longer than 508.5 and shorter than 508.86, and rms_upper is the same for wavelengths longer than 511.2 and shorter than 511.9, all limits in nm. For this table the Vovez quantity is 1.01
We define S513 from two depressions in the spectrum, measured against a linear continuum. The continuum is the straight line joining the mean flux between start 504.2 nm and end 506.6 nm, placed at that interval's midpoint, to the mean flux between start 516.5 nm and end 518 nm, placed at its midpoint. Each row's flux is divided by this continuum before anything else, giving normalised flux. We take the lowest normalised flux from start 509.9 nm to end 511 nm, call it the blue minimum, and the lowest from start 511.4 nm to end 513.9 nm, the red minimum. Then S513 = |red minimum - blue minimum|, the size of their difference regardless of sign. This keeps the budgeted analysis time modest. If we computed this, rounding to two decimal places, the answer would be 0.20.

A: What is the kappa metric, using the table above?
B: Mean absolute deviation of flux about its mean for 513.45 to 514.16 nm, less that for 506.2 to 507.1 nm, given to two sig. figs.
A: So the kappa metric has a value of -0.58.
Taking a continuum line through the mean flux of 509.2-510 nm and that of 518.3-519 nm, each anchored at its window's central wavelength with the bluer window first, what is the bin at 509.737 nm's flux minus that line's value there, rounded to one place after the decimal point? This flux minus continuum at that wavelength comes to -0.9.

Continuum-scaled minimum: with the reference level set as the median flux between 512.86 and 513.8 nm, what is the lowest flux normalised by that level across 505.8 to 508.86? 0.87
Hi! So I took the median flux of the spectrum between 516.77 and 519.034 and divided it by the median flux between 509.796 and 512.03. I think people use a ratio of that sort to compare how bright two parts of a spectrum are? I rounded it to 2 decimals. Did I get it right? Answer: 0.97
